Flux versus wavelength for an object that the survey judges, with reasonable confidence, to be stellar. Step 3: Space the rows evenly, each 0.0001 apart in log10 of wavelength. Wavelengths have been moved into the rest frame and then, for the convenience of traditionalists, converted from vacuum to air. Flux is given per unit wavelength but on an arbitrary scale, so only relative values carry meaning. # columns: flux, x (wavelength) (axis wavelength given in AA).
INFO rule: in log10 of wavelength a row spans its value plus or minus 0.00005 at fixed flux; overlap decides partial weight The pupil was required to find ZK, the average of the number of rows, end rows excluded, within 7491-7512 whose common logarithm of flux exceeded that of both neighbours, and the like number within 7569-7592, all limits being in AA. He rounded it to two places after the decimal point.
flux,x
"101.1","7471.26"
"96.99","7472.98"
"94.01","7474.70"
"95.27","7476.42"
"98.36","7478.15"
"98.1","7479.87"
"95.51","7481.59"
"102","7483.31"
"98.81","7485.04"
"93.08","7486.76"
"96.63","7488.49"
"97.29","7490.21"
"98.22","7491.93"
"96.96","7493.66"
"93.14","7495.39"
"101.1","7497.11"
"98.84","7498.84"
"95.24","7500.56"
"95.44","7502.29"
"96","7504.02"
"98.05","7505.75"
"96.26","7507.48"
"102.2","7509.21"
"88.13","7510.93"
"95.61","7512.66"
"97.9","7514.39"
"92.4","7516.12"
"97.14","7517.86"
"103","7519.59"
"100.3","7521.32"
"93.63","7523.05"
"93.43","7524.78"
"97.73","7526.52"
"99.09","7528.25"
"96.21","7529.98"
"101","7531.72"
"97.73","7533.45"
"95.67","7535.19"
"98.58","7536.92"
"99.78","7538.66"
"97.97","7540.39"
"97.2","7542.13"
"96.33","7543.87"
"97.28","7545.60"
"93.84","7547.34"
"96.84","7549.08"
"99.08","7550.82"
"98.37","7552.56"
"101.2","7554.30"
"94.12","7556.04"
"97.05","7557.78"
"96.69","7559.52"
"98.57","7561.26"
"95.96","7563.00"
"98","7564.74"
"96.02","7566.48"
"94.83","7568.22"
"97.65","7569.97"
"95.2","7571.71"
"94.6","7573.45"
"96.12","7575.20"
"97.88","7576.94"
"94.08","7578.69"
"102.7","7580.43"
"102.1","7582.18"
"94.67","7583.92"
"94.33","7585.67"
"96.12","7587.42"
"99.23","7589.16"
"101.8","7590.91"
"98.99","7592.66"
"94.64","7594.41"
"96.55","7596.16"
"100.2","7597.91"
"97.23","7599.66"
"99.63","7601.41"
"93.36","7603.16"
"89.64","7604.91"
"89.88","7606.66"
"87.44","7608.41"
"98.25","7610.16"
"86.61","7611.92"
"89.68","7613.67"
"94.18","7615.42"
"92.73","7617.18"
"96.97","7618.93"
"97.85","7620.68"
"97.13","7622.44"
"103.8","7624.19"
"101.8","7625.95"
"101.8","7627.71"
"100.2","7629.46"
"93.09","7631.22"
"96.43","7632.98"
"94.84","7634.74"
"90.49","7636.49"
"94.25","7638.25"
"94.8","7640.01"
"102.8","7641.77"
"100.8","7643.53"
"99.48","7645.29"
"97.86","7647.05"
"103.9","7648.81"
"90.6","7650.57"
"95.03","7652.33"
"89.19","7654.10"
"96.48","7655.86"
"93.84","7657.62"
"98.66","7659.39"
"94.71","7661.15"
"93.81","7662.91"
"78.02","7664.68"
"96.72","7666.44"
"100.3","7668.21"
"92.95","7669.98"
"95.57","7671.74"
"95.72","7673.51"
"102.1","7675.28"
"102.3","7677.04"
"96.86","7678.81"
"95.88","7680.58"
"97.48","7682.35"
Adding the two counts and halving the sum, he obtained 2.50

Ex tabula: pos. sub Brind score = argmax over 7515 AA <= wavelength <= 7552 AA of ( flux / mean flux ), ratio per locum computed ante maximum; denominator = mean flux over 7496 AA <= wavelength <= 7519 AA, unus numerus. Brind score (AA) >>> 7519.59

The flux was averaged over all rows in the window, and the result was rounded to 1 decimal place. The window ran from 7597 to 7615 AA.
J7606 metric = 93.2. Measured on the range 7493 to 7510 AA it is 97.3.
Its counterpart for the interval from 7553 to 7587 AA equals 96.9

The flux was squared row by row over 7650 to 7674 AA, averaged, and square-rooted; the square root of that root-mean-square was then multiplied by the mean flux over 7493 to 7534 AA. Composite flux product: 939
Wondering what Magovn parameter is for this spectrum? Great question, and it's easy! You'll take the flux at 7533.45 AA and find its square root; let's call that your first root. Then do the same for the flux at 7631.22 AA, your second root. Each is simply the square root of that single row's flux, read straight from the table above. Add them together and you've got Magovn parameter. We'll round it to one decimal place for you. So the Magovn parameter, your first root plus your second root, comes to 19.5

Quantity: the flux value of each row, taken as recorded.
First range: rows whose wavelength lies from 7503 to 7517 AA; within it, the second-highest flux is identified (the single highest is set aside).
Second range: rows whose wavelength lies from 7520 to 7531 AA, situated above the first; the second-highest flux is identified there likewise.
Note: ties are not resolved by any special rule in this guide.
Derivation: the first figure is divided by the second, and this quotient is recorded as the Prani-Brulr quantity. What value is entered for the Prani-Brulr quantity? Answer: 0.99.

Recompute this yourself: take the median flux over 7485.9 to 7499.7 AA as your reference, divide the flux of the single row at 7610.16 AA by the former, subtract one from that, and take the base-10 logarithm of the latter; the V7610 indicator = -1.9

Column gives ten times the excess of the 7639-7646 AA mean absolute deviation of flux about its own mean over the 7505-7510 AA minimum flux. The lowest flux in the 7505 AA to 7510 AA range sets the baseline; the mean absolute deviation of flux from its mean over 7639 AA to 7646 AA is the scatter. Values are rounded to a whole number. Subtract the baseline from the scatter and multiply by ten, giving -939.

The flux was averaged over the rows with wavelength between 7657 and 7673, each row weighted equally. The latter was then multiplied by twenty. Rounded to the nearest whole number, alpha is 1877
